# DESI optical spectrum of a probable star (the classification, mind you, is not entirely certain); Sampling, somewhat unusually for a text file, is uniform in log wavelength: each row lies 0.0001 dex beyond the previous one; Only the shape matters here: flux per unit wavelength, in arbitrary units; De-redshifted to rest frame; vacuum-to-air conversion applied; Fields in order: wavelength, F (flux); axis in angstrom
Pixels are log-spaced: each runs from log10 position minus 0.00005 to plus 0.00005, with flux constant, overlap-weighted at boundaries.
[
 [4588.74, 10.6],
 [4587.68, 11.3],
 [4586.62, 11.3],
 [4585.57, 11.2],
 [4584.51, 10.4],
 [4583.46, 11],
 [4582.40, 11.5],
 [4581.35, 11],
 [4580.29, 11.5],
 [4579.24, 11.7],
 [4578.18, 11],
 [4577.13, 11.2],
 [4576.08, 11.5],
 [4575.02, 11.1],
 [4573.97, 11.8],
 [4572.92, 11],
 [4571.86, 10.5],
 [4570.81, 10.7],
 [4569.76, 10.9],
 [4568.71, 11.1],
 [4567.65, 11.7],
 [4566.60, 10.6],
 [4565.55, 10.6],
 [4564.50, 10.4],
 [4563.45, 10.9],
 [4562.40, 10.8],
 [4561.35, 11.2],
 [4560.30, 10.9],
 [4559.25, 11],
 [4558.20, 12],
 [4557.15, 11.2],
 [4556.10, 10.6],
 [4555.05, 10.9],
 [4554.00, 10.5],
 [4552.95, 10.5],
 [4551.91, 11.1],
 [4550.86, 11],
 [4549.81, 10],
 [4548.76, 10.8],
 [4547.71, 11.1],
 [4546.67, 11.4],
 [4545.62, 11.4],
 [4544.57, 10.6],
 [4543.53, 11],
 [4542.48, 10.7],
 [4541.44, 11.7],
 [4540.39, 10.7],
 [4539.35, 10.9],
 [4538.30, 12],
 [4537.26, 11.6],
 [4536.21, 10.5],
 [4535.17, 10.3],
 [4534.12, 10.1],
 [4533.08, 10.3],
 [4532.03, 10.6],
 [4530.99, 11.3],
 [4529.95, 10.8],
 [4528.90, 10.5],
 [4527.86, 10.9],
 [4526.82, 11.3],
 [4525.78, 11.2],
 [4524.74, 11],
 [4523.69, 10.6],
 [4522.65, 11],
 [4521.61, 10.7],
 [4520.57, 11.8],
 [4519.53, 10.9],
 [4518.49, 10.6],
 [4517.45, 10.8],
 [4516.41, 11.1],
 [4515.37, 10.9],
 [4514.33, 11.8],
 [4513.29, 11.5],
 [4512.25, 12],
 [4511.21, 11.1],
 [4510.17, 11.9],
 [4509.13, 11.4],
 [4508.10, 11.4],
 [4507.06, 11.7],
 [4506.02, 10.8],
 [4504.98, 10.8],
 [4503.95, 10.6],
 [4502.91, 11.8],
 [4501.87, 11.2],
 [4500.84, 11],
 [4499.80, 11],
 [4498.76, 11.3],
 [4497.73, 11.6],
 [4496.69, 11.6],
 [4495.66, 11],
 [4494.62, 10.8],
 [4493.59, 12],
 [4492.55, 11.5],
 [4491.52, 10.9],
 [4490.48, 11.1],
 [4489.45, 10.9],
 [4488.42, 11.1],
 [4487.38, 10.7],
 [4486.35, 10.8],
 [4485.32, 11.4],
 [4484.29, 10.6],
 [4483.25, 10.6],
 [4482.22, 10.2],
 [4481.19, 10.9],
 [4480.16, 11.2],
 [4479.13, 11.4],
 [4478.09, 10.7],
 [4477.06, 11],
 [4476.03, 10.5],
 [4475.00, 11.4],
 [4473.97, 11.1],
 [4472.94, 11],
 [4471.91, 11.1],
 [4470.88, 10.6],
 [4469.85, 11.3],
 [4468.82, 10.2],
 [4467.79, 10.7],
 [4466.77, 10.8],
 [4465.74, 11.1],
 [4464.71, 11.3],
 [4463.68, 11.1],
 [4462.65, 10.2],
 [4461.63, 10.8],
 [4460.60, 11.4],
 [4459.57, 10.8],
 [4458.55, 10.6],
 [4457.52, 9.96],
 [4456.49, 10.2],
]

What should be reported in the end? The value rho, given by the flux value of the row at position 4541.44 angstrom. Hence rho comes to 11.7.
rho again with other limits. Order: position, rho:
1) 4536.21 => 10.5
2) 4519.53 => 10.9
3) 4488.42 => 11.1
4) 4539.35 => 10.9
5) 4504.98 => 10.8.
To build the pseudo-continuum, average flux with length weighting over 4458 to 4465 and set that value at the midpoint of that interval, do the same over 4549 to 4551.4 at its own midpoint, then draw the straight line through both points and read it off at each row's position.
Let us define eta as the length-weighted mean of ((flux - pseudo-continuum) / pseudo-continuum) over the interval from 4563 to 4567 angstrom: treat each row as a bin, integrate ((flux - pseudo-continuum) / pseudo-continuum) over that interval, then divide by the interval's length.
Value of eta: 0.0164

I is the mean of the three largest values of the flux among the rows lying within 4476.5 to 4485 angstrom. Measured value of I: 11.2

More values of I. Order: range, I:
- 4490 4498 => 11.7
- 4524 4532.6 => 11.3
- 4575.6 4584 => 11.6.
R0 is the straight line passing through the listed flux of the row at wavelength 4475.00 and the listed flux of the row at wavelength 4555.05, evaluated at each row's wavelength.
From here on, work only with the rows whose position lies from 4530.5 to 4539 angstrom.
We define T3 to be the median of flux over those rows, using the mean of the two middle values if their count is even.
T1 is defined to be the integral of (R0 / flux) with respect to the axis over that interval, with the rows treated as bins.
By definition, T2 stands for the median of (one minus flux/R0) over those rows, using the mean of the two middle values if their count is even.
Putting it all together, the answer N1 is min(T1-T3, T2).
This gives -2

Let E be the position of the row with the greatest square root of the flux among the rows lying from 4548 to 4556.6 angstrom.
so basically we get 4551.91 angstrom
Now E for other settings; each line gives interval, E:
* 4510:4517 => 4512.25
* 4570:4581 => 4573.97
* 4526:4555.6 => 4538.30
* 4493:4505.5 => 4493.59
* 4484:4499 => 4493.59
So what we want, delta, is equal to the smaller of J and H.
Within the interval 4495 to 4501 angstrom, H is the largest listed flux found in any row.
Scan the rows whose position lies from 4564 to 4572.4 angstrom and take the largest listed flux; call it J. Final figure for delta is 11.6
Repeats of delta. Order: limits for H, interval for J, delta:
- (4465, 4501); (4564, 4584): 11.8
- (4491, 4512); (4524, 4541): 12.0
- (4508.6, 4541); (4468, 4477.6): 11.4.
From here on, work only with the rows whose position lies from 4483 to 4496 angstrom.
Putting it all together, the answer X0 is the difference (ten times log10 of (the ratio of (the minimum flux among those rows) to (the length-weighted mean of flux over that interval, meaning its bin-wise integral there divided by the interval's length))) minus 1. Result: -1.17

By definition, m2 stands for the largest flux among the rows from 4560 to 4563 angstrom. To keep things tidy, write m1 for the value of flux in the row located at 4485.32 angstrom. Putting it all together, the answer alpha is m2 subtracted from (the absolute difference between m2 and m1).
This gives -11.0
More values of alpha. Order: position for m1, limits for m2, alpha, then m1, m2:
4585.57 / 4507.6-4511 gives -11.2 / 11.2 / 11.9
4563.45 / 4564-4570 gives -10.9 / 10.9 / 11.7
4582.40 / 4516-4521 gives -11.5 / 11.5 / 11.8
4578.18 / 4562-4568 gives -11.0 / 11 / 11.7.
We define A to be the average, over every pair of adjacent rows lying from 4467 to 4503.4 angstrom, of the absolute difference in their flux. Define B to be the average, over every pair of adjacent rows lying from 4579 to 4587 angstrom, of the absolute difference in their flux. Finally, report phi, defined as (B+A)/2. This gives 0.44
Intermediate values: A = 0.42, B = 0.46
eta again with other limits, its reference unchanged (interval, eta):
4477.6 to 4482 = 0.0185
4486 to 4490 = 0.0110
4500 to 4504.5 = 0.0404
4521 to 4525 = 0.0203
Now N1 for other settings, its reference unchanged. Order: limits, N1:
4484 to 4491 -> -4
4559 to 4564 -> -6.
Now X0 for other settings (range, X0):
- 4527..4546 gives -1.33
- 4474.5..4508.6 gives -1.36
